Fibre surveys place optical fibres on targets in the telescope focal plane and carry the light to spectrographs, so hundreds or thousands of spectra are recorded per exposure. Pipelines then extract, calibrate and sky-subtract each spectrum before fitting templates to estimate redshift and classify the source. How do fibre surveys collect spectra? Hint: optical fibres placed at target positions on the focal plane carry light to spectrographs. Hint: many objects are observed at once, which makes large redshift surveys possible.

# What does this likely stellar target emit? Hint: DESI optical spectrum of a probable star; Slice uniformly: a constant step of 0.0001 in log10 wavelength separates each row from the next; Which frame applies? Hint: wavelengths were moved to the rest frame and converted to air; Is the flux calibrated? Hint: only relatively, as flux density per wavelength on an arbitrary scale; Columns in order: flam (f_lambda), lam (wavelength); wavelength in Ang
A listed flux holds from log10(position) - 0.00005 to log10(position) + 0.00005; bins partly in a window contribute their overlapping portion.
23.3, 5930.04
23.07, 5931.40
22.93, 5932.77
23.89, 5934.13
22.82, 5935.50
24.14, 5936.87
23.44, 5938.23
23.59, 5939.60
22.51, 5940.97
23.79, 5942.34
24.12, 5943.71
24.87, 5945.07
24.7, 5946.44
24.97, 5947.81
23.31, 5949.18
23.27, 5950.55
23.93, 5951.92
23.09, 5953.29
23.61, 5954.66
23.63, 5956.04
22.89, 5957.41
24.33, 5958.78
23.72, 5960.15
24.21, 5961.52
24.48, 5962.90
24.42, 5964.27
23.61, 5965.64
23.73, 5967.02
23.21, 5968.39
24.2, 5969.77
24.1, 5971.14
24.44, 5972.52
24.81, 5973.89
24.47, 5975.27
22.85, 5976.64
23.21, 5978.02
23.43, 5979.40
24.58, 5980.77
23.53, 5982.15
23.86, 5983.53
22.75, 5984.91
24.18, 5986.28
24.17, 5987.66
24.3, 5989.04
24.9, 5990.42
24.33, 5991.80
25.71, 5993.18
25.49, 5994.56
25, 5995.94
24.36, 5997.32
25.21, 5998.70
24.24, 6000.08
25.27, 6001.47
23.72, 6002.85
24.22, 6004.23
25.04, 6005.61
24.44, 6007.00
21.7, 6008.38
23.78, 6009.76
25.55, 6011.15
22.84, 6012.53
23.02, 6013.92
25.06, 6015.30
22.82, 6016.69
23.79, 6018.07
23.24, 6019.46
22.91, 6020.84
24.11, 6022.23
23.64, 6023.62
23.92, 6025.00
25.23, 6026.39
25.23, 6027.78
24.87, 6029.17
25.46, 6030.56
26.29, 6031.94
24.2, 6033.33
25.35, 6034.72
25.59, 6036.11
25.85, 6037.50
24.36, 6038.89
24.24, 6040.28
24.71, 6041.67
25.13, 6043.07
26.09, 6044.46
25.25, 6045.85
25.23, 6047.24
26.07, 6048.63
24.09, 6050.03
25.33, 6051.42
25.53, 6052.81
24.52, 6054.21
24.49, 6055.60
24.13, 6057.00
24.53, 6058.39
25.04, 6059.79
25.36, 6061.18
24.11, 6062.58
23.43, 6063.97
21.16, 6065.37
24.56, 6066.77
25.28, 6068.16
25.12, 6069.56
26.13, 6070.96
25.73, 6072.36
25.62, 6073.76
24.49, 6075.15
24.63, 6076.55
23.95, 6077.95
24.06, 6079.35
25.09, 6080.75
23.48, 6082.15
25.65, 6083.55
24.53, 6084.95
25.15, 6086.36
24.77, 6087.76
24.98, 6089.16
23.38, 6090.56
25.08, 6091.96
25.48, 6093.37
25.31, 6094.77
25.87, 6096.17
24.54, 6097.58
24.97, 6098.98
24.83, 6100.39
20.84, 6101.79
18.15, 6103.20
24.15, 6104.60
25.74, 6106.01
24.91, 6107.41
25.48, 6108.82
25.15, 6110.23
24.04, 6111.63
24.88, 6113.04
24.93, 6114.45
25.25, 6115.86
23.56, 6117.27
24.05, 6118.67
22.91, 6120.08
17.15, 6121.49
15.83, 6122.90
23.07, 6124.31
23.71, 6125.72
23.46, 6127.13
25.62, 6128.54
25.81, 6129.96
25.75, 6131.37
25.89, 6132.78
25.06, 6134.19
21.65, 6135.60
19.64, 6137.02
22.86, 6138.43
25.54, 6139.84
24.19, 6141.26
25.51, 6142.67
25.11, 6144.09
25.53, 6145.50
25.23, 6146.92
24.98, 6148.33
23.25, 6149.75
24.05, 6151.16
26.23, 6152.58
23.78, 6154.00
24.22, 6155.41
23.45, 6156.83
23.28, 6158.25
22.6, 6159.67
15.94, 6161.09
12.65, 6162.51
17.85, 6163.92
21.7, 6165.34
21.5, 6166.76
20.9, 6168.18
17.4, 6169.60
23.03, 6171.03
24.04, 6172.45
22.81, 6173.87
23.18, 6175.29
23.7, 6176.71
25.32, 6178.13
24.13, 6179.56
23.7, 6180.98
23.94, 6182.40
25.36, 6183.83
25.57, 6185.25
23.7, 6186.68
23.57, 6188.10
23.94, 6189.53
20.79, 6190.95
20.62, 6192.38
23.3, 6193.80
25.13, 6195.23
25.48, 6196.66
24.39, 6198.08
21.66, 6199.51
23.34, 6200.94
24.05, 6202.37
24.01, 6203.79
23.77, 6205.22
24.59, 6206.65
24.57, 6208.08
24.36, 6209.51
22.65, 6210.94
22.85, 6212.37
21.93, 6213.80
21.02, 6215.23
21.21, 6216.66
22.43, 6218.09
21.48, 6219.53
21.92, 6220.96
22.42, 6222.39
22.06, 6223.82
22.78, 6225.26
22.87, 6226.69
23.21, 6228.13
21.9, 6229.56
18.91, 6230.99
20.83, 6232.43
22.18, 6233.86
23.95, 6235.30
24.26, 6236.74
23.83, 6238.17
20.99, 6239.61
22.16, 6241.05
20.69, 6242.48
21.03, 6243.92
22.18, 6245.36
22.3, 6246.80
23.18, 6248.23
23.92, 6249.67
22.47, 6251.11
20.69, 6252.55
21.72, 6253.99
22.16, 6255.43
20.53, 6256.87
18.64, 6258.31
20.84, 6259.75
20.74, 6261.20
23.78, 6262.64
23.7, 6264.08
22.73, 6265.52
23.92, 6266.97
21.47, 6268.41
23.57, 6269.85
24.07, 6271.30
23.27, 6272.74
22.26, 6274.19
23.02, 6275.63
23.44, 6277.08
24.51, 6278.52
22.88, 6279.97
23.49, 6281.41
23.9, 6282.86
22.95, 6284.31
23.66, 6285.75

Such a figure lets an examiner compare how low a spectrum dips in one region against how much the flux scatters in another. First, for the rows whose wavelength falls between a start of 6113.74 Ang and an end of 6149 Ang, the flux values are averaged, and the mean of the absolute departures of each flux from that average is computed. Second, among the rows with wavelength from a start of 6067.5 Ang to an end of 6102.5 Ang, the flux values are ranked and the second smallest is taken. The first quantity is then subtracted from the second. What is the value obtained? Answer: 21.5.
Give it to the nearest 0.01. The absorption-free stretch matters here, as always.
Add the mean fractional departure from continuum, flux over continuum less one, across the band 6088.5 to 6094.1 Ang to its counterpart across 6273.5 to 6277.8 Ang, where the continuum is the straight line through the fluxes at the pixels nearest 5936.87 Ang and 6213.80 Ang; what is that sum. 0.15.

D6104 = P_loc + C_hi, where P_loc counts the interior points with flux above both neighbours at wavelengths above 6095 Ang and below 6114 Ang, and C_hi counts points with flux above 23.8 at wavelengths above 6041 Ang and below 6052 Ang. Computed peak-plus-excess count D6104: 11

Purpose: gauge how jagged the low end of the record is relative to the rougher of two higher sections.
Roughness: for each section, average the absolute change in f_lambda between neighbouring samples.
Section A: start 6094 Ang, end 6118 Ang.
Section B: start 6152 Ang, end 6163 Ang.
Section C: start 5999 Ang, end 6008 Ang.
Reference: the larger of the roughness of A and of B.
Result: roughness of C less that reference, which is -1.17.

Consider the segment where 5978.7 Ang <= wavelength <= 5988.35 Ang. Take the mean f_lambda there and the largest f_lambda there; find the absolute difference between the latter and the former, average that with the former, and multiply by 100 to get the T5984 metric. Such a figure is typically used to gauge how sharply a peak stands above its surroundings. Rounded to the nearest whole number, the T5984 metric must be 1229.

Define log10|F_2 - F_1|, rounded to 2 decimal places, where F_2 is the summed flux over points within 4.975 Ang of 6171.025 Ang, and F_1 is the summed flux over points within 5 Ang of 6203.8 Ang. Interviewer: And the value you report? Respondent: 1.12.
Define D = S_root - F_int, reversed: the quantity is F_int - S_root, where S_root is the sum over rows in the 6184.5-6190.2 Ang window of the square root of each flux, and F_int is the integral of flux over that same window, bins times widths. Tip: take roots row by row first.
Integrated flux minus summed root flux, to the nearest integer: 118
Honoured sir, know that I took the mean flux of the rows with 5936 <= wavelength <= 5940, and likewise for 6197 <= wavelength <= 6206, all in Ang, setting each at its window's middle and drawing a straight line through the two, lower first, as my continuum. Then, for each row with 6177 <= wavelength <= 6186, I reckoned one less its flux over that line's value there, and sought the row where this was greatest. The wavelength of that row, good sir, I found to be 6180.98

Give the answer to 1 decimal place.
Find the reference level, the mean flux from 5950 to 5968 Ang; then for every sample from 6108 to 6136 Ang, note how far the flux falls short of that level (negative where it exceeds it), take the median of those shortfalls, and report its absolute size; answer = 0.7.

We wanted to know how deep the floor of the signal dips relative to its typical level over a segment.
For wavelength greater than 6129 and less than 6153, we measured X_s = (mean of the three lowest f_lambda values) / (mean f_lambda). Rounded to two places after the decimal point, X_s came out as 0.87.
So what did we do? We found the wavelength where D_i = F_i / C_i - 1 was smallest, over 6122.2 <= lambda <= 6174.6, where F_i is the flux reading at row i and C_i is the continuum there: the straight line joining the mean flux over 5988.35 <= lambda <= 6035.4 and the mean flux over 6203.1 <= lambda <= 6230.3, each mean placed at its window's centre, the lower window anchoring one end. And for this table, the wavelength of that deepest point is 6162.51 Ang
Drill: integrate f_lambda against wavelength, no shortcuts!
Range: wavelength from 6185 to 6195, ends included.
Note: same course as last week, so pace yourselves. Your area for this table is 230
